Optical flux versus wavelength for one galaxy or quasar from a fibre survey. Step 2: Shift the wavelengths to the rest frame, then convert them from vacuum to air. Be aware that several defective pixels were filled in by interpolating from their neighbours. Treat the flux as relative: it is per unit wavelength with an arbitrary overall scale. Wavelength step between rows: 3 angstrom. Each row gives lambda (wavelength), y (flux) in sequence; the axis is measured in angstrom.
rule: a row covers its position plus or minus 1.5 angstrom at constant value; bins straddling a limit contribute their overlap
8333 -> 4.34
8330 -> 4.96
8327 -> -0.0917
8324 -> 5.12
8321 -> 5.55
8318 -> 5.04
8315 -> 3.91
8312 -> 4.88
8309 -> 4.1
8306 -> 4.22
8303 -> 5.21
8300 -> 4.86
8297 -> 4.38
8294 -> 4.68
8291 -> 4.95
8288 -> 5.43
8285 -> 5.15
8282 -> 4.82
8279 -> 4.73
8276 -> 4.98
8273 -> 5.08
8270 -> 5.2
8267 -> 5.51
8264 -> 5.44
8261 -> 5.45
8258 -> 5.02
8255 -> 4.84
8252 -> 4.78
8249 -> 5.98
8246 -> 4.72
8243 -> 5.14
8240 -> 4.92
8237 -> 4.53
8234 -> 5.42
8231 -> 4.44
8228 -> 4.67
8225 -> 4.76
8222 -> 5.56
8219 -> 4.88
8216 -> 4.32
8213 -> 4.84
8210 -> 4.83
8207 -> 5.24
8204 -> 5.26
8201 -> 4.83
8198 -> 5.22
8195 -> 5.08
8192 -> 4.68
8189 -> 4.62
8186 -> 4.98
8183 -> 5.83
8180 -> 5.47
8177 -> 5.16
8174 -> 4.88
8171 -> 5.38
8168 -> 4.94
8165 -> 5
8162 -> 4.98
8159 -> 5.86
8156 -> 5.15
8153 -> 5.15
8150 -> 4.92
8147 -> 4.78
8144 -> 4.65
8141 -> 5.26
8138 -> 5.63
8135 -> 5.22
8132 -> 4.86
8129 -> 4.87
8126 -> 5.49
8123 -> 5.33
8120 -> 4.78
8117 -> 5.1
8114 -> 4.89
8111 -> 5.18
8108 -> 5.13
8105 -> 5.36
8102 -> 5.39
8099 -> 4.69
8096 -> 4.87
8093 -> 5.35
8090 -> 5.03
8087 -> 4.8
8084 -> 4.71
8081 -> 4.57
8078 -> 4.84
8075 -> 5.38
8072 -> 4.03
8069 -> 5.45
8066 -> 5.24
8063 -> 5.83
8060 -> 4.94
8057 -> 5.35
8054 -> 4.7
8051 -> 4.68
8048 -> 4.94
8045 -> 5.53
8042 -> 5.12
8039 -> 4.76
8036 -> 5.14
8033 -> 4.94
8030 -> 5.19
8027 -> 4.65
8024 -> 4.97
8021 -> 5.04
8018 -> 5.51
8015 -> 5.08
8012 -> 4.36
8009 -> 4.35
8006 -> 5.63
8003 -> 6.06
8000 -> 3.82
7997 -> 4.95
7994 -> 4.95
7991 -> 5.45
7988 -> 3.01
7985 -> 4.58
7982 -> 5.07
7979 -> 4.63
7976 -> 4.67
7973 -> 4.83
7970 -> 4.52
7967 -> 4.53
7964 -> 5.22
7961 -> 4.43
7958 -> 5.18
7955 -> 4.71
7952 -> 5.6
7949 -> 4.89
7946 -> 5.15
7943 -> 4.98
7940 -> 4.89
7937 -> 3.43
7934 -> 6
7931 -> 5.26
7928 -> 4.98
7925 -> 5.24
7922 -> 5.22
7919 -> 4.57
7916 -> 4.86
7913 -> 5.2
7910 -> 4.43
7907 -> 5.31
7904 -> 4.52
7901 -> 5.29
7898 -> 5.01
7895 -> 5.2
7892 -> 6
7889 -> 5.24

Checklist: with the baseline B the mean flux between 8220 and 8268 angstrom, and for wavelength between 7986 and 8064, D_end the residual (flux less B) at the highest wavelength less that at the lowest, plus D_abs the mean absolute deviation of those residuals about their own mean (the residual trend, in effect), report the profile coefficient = 3.24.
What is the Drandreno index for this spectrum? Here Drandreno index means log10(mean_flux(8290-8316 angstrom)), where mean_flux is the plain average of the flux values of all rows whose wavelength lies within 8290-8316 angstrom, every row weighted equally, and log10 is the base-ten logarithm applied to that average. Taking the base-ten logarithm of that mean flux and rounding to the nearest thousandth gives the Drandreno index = 0.661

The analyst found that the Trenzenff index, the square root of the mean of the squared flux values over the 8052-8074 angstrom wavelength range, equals 5.11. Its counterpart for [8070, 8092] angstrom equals 4.78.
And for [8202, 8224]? 5.00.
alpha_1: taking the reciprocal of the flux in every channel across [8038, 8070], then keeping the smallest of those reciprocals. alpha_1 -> 0.172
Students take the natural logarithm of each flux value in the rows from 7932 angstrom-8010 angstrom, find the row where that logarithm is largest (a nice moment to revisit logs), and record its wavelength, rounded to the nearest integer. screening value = 8003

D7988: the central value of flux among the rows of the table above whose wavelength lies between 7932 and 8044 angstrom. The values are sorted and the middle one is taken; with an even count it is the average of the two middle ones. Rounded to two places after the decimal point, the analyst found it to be 4.95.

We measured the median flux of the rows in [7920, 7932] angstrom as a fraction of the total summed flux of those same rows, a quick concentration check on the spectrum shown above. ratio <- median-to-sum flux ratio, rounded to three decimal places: 0.253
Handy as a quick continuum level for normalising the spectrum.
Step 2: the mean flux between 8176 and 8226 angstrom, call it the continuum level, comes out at 5.03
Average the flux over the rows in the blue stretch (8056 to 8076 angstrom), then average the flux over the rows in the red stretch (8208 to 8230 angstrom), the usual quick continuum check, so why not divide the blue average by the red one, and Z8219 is 1.07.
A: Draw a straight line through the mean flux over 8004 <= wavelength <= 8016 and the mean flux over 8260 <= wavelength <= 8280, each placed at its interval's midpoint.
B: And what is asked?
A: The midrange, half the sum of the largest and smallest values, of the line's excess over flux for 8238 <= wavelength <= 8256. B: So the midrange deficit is -0.2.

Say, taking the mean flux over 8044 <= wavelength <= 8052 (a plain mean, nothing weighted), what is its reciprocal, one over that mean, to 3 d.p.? 0.198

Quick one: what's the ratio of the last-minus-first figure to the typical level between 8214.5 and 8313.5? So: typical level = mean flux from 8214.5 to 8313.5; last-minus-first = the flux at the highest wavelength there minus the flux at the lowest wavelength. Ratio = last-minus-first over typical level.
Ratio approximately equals 0.11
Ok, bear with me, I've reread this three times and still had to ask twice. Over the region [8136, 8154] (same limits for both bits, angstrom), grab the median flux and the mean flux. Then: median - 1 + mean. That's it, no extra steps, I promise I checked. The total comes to 9.10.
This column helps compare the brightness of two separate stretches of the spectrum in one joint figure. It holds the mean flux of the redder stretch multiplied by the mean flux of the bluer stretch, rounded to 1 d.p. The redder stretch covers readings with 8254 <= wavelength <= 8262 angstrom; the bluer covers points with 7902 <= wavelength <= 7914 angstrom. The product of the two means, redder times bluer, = 24.8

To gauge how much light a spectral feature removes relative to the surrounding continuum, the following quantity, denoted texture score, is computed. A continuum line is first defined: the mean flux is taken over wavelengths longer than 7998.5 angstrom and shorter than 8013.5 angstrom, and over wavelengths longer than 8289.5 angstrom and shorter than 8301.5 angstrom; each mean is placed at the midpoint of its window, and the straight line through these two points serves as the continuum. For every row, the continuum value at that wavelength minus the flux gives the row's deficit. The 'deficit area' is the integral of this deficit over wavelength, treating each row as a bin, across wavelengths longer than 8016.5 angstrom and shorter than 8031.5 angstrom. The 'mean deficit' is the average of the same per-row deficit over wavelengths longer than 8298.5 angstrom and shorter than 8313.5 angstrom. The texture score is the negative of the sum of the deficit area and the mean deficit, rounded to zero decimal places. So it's 3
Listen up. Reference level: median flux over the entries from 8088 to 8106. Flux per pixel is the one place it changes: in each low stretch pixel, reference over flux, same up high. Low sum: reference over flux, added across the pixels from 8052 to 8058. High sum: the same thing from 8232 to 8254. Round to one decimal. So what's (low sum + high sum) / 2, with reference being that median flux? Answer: 4.6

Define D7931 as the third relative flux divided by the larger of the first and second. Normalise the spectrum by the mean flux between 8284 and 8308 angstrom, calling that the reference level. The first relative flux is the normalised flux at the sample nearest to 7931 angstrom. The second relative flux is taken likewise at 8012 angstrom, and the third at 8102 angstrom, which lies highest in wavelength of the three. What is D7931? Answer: 1.02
